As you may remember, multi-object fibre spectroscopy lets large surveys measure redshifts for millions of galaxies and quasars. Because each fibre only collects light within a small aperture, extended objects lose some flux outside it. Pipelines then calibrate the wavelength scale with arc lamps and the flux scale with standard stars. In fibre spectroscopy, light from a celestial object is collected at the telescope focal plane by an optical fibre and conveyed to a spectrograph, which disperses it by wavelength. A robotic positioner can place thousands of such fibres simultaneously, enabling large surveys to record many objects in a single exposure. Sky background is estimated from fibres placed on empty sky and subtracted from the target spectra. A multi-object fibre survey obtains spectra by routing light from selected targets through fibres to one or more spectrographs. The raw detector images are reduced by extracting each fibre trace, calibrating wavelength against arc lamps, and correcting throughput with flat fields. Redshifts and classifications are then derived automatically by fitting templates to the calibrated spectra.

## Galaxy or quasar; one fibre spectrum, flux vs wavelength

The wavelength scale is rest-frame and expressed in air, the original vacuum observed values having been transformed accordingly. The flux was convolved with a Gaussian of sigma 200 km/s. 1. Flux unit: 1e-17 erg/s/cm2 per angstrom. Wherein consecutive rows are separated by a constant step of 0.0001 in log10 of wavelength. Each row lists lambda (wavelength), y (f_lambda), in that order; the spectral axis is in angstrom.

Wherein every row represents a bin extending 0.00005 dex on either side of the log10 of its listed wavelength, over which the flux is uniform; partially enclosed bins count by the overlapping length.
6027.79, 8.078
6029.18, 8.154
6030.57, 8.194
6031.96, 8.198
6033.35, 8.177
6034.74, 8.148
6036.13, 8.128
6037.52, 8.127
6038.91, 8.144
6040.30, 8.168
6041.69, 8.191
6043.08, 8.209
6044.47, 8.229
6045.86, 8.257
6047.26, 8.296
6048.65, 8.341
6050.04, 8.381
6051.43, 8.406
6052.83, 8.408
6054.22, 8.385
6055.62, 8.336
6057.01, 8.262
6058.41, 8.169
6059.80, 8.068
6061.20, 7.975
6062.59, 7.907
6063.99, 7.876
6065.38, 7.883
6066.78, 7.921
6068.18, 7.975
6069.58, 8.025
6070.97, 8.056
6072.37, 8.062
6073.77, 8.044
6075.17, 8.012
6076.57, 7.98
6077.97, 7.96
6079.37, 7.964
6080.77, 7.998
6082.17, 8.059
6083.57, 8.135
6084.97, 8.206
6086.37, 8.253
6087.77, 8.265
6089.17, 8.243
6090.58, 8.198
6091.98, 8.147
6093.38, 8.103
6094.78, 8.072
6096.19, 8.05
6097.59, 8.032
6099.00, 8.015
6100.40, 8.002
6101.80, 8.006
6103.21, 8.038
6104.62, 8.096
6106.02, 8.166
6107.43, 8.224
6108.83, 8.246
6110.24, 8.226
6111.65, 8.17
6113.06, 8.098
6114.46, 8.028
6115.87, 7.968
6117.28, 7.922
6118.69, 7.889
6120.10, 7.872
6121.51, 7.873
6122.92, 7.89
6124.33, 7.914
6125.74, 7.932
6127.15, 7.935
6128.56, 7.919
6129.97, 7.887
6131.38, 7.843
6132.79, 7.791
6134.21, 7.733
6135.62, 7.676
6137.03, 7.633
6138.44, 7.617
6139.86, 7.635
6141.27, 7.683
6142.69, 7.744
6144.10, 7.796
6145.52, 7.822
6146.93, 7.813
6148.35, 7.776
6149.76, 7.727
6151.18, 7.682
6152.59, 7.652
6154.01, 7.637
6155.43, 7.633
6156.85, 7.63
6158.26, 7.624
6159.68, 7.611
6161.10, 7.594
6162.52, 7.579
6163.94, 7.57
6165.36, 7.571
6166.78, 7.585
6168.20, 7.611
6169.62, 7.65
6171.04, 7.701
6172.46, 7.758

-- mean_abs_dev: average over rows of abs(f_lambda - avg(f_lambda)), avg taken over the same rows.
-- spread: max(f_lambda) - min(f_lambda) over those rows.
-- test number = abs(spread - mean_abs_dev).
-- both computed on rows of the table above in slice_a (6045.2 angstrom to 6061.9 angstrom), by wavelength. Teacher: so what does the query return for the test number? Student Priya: 0.327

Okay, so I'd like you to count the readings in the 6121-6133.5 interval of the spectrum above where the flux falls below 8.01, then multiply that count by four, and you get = 36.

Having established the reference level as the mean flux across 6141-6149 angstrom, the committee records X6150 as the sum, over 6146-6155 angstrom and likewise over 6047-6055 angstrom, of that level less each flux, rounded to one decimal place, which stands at -3.2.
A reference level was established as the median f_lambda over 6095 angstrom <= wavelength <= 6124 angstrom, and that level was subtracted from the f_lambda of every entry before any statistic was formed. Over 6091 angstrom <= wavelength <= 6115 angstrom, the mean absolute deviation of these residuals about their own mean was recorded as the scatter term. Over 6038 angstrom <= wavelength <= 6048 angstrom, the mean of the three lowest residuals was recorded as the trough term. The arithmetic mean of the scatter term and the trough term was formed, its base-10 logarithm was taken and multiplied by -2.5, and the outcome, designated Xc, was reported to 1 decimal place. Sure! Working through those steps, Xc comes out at 2.5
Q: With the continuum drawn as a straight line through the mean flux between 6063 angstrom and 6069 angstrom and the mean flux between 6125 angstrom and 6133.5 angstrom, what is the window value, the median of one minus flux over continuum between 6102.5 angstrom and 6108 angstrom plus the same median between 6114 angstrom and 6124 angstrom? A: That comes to -0.030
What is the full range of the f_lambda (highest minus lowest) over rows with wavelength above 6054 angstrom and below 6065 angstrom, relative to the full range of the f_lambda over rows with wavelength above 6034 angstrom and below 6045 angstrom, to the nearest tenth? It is 5.0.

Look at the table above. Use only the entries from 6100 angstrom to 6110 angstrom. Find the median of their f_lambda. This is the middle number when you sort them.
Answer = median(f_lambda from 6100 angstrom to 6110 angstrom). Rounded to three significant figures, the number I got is 8.10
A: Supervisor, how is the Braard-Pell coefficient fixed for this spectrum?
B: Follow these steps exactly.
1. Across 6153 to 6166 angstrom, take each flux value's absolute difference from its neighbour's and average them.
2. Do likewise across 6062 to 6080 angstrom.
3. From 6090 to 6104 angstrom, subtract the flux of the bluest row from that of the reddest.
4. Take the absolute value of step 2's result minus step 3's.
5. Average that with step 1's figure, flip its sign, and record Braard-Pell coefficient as -0.10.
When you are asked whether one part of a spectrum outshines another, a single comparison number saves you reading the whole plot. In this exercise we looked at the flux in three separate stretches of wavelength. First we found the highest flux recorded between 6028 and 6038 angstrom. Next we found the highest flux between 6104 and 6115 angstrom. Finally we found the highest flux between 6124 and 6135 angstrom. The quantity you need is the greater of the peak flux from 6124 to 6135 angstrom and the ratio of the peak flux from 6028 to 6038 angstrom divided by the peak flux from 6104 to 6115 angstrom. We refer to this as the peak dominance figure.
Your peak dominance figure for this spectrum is 7.9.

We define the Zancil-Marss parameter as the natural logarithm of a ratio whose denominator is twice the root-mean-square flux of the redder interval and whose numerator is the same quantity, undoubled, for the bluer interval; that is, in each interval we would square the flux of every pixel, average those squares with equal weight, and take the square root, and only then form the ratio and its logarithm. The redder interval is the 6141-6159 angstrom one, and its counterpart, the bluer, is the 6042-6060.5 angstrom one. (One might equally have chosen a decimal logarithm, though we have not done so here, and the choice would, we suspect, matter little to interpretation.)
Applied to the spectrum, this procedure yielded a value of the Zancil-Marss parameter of -0.621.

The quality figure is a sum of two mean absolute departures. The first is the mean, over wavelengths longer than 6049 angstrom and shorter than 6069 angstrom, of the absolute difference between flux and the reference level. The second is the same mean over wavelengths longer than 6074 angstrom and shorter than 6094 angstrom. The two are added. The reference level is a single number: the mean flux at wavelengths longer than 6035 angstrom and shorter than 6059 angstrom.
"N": 0.36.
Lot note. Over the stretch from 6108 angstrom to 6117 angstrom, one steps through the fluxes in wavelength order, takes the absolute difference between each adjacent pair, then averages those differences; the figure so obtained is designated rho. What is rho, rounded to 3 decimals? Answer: 0.056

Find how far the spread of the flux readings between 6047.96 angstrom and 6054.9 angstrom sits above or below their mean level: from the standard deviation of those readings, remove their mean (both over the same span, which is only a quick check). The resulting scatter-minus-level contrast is -8.36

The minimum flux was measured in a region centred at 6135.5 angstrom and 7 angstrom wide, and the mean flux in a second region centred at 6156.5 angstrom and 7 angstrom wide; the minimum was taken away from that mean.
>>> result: 0.0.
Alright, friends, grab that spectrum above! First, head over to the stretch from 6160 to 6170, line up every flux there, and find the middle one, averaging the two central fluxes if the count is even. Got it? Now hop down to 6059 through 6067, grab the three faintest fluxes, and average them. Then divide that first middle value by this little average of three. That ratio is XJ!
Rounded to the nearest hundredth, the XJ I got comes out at 0.96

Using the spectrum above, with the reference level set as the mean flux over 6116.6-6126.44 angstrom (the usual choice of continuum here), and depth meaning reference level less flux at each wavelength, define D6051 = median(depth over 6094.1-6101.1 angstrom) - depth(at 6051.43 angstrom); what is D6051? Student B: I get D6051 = 0.37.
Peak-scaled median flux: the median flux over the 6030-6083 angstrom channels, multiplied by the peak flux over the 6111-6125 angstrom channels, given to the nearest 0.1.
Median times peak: 66.5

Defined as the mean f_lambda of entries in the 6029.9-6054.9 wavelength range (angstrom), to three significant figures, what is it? 8.24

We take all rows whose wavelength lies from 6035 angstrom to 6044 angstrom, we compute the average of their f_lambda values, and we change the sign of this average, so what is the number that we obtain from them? -8.2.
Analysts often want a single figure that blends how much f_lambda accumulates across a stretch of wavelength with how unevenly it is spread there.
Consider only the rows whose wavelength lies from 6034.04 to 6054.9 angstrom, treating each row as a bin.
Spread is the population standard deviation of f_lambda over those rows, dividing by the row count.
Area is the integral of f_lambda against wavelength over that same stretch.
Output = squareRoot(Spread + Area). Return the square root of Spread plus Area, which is 13.1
